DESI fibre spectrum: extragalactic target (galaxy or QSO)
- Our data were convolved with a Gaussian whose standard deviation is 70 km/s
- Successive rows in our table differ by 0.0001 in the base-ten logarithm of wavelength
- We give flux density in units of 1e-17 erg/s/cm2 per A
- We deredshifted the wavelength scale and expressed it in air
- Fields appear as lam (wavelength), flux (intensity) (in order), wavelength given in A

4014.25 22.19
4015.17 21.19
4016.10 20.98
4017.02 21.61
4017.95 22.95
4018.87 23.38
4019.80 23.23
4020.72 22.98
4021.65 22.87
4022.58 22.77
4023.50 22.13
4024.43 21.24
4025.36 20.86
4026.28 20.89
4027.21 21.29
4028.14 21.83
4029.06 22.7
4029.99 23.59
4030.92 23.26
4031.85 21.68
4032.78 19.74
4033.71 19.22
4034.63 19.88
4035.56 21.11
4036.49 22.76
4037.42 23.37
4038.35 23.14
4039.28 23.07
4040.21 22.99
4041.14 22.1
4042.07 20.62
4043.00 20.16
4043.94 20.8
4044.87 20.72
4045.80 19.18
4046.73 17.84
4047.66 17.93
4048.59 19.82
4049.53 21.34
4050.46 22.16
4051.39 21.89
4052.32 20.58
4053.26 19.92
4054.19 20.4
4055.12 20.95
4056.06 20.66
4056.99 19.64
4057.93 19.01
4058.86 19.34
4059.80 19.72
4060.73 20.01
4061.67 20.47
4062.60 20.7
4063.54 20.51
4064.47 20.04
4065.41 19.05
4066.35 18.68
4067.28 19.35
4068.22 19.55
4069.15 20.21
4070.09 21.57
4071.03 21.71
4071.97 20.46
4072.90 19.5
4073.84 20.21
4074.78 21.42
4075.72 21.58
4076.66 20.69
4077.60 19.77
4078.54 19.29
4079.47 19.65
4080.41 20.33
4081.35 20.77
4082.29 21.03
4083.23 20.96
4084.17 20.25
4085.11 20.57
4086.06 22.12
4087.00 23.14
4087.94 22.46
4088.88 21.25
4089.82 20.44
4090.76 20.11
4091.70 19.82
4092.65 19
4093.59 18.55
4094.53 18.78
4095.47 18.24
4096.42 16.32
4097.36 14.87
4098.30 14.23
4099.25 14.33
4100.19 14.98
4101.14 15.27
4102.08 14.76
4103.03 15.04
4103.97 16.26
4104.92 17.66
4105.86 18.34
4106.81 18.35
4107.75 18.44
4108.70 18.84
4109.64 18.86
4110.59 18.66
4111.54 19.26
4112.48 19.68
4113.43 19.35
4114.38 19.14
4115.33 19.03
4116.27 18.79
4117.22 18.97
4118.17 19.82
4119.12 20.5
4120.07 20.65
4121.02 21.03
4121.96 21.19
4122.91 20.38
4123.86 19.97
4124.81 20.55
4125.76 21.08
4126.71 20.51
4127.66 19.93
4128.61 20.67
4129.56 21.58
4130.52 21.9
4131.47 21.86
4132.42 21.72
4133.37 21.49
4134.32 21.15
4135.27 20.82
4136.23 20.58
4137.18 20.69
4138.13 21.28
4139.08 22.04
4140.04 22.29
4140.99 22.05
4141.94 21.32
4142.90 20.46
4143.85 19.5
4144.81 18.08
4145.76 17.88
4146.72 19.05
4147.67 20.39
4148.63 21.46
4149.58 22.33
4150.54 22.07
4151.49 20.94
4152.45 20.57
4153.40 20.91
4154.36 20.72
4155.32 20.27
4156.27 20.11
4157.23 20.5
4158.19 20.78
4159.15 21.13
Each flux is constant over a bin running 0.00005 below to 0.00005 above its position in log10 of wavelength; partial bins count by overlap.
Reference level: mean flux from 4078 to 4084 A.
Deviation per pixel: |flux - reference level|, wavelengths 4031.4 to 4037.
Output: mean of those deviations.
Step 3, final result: 1.1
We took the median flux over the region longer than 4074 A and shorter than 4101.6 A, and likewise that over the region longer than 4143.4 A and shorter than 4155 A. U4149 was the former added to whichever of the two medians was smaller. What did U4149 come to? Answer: 40.2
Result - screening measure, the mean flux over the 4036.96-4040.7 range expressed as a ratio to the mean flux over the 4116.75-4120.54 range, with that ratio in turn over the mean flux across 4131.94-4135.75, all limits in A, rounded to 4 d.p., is 0.0544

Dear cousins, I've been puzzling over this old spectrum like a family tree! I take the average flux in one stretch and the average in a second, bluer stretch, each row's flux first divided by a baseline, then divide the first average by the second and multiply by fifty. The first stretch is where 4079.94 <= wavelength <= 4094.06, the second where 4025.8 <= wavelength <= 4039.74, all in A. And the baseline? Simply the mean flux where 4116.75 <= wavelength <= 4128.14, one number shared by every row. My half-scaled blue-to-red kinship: 47.4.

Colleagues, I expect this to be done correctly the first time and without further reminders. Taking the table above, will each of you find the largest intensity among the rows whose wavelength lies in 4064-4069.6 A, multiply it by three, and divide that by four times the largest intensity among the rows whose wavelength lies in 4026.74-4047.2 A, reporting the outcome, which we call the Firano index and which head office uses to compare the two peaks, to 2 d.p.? 0.64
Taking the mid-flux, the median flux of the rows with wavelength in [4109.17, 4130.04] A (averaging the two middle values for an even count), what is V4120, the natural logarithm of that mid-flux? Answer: 2.99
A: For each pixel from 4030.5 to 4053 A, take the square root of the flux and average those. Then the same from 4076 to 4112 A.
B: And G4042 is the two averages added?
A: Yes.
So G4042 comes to 8.90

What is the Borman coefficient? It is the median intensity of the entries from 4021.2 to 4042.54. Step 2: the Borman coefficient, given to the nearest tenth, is 22.1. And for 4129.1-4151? 21.3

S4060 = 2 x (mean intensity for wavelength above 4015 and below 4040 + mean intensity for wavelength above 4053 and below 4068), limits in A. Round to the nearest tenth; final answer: 83.8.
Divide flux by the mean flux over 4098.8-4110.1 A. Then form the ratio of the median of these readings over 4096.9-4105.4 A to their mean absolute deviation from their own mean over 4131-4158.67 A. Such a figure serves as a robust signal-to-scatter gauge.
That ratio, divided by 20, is 0.93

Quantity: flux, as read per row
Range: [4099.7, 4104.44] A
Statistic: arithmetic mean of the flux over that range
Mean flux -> 15.3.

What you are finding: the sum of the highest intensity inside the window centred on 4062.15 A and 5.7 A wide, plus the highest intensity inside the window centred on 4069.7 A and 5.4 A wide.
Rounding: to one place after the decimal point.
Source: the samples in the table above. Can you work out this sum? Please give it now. 42.4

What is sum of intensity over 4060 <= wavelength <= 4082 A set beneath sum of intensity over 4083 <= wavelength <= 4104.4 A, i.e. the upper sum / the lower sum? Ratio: 0.91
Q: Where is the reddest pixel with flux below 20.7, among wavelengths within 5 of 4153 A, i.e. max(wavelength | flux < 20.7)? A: 4157.23 A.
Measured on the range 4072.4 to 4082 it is 4080.41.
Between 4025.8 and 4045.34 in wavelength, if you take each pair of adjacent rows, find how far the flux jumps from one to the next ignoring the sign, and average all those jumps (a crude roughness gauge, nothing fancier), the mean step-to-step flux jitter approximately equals 0.76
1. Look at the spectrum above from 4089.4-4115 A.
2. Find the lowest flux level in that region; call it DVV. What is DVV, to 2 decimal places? 14.23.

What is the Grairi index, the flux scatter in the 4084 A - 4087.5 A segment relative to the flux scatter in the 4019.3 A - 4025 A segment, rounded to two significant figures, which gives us 1.8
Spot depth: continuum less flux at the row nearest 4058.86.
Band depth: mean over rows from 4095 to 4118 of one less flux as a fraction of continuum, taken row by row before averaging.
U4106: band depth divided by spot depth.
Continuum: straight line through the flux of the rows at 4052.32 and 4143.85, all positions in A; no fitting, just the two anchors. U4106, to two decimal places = 0.11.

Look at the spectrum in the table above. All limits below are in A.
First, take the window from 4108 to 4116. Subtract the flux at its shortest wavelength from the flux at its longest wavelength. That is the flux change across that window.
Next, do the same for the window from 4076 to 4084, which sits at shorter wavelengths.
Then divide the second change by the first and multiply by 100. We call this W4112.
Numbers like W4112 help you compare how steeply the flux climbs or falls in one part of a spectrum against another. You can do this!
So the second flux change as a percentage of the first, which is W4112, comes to 142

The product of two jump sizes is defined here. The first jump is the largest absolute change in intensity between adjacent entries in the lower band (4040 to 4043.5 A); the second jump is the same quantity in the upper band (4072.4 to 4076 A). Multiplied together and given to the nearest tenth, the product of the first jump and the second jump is 1.8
